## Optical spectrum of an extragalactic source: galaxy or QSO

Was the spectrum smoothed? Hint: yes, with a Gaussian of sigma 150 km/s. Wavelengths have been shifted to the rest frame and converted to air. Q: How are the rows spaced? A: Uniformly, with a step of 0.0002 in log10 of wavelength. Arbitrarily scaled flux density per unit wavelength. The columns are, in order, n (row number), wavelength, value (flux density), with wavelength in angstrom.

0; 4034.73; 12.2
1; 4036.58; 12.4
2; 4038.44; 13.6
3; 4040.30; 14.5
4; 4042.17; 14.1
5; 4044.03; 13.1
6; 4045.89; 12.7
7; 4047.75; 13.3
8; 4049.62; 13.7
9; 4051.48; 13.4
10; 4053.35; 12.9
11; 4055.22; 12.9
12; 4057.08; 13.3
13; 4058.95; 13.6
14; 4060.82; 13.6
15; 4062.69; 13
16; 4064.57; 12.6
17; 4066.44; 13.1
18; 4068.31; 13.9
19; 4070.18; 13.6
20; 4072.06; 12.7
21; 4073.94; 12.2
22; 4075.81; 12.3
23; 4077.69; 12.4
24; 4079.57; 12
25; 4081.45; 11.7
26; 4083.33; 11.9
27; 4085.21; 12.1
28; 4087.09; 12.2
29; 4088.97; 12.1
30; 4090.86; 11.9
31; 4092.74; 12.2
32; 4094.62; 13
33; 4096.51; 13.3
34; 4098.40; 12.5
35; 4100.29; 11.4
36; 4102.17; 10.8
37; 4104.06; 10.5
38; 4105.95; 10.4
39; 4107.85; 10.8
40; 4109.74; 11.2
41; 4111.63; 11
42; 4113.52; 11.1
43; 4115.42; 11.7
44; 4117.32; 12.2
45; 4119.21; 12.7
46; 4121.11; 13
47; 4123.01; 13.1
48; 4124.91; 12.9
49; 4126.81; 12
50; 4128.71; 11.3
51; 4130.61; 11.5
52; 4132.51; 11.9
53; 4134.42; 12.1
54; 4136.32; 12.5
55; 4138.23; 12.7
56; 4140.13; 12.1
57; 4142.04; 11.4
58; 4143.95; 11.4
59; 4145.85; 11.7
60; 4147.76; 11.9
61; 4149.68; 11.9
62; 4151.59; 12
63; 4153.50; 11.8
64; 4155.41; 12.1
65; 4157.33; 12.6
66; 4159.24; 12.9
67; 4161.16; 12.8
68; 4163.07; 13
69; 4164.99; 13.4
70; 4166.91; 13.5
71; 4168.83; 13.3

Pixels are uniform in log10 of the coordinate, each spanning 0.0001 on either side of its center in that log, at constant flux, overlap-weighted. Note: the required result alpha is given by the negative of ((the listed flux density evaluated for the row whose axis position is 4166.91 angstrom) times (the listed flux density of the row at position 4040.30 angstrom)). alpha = -196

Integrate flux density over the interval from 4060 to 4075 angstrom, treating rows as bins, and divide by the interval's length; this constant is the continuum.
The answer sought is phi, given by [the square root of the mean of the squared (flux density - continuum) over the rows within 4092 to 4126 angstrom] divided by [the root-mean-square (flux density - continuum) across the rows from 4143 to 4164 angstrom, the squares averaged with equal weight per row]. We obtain 1.5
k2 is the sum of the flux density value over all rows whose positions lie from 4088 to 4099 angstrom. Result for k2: 75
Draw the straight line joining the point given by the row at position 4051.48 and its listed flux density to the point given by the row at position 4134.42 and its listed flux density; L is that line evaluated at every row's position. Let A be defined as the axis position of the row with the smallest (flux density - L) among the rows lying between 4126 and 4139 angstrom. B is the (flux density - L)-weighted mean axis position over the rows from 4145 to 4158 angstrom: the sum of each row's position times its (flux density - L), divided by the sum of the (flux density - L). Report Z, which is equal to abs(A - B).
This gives 29.1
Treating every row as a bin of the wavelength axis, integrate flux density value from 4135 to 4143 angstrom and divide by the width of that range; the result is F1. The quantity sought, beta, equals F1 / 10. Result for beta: 1.22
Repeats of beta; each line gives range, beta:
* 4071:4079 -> 1.24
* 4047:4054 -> 1.33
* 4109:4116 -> 1.12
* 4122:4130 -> 1.23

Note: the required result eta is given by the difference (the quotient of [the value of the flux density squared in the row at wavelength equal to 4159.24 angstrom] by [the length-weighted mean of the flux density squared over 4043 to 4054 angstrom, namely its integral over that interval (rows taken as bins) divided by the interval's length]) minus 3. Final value -2.0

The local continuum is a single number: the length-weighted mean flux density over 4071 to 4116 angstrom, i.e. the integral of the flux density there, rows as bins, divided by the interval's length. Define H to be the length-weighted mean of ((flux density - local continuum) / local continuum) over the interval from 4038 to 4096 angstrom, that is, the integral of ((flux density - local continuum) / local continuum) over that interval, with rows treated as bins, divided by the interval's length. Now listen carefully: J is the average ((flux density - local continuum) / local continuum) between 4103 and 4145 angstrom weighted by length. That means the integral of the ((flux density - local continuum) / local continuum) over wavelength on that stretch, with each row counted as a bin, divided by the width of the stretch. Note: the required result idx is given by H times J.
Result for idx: -0.0001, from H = 0.09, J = 0.00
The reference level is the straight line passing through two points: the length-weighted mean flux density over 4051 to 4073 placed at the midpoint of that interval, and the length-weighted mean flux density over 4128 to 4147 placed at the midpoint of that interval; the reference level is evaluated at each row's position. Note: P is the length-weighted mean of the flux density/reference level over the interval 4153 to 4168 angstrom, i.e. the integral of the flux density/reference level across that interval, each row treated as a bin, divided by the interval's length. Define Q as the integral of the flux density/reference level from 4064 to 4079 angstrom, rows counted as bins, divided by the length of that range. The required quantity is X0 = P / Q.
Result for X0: 1.13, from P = 1.12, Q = 0.984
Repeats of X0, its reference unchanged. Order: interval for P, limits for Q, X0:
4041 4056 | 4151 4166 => 0.90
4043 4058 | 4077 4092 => 1.05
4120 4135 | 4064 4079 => 1.03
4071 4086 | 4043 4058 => 0.96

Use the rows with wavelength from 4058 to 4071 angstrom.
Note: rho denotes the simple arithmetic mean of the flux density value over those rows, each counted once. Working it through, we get 13.3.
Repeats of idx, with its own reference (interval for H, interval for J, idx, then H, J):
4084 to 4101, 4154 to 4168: 0.0038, 0.04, 0.09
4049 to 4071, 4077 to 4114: -0.0009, 0.13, -0.01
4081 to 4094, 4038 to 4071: 0.0027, 0.02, 0.13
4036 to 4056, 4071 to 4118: 0.0002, 0.13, 0.00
